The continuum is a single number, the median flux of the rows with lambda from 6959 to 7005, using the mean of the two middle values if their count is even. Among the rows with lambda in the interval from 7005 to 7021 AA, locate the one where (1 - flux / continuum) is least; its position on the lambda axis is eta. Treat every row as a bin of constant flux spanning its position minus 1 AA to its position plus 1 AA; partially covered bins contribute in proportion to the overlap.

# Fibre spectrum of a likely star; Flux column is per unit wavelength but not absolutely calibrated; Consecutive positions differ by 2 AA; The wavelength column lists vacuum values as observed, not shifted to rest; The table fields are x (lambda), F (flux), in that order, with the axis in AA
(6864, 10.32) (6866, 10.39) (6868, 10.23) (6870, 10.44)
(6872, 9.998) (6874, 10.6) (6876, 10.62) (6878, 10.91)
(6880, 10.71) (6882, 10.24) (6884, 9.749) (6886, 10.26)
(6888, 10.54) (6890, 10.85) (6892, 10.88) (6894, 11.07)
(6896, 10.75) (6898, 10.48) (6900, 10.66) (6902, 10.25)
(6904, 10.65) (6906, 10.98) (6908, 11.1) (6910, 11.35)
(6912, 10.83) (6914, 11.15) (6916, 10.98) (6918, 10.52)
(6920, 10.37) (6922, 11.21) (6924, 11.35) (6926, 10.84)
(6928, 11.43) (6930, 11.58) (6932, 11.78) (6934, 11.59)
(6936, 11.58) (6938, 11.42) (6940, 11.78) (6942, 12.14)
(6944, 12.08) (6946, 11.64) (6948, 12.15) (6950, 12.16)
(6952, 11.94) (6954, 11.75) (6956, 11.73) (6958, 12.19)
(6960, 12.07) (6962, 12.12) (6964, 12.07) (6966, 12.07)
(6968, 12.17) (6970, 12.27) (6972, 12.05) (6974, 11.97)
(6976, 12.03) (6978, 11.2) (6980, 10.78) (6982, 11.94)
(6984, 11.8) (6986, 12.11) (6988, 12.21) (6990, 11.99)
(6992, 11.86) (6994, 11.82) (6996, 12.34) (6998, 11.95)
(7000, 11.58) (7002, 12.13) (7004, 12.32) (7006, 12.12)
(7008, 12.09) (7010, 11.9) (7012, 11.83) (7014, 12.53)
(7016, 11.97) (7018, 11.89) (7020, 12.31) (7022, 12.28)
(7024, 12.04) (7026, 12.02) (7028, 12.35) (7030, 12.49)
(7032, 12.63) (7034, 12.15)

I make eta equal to 7014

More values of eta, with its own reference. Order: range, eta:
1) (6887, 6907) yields 6894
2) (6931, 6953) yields 6950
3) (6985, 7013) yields 6996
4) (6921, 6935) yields 6932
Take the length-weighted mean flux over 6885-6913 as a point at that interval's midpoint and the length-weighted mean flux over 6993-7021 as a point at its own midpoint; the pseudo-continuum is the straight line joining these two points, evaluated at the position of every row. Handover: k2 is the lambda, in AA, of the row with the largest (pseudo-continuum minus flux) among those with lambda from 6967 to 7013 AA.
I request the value 6980 AA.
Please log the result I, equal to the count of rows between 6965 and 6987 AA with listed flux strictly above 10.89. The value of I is 10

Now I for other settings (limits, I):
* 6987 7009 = 11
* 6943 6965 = 11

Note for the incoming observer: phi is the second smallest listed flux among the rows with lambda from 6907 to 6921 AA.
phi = 10.52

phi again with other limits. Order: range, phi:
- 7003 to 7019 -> 11.89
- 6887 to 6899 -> 10.54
